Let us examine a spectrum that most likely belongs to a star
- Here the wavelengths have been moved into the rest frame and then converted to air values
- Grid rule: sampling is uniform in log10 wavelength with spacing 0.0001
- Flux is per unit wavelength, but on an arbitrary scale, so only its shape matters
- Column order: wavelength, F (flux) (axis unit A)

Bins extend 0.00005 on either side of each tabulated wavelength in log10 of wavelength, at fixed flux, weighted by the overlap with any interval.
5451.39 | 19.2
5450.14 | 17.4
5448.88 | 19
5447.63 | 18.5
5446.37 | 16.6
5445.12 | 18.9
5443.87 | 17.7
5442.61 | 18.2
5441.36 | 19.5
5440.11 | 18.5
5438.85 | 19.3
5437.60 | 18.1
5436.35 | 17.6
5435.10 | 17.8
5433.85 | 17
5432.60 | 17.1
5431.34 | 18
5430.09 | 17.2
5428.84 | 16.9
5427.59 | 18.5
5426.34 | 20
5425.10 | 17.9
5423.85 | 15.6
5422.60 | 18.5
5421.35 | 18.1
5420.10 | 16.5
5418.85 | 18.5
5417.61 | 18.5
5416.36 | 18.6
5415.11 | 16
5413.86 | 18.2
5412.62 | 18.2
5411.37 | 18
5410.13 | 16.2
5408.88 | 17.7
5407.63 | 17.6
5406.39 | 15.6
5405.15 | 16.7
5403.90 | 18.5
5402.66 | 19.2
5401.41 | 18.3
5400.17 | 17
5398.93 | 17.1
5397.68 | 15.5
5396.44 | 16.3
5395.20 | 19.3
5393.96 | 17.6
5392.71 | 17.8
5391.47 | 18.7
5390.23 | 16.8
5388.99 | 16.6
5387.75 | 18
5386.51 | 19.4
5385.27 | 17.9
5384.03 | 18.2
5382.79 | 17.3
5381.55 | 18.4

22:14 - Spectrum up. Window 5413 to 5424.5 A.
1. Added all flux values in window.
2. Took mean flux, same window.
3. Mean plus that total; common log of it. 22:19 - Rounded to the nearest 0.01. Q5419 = 2.25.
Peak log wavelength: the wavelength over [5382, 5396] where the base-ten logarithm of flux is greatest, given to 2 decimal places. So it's 5386.51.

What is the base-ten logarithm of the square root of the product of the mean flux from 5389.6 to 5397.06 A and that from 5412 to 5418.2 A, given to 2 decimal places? 1.25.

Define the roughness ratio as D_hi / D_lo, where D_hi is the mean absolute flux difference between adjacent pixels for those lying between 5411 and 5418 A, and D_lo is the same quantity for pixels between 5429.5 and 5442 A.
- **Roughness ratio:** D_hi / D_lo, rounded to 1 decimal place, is 1.5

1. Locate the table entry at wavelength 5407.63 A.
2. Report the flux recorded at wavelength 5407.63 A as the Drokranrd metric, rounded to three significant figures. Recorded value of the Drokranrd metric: 17.6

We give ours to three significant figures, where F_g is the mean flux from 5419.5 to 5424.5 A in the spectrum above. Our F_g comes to 17.2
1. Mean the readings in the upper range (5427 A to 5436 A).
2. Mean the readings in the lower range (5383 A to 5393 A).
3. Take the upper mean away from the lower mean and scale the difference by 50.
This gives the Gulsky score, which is 21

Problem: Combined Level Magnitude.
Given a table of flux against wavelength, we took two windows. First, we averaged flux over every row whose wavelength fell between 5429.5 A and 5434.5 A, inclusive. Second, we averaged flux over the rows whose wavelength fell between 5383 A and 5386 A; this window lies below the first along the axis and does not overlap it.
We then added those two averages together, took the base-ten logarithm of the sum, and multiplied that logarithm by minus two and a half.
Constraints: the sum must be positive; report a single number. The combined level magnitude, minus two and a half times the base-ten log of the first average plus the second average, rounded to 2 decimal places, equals -3.87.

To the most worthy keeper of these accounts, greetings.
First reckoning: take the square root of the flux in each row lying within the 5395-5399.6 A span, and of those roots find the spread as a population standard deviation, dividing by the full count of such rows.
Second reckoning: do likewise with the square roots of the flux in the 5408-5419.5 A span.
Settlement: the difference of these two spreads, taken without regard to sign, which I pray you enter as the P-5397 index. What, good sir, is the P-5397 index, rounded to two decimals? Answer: 0.06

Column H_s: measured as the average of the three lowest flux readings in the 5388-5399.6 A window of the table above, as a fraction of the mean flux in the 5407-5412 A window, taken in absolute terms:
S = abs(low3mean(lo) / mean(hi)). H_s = 0.929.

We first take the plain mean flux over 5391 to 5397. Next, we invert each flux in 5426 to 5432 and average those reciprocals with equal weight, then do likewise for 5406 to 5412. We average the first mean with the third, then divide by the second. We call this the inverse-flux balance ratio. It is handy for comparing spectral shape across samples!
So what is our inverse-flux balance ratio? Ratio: 162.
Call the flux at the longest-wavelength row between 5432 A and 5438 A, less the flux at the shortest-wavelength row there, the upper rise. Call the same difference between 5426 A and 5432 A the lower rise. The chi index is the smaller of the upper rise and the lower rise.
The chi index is -2.0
